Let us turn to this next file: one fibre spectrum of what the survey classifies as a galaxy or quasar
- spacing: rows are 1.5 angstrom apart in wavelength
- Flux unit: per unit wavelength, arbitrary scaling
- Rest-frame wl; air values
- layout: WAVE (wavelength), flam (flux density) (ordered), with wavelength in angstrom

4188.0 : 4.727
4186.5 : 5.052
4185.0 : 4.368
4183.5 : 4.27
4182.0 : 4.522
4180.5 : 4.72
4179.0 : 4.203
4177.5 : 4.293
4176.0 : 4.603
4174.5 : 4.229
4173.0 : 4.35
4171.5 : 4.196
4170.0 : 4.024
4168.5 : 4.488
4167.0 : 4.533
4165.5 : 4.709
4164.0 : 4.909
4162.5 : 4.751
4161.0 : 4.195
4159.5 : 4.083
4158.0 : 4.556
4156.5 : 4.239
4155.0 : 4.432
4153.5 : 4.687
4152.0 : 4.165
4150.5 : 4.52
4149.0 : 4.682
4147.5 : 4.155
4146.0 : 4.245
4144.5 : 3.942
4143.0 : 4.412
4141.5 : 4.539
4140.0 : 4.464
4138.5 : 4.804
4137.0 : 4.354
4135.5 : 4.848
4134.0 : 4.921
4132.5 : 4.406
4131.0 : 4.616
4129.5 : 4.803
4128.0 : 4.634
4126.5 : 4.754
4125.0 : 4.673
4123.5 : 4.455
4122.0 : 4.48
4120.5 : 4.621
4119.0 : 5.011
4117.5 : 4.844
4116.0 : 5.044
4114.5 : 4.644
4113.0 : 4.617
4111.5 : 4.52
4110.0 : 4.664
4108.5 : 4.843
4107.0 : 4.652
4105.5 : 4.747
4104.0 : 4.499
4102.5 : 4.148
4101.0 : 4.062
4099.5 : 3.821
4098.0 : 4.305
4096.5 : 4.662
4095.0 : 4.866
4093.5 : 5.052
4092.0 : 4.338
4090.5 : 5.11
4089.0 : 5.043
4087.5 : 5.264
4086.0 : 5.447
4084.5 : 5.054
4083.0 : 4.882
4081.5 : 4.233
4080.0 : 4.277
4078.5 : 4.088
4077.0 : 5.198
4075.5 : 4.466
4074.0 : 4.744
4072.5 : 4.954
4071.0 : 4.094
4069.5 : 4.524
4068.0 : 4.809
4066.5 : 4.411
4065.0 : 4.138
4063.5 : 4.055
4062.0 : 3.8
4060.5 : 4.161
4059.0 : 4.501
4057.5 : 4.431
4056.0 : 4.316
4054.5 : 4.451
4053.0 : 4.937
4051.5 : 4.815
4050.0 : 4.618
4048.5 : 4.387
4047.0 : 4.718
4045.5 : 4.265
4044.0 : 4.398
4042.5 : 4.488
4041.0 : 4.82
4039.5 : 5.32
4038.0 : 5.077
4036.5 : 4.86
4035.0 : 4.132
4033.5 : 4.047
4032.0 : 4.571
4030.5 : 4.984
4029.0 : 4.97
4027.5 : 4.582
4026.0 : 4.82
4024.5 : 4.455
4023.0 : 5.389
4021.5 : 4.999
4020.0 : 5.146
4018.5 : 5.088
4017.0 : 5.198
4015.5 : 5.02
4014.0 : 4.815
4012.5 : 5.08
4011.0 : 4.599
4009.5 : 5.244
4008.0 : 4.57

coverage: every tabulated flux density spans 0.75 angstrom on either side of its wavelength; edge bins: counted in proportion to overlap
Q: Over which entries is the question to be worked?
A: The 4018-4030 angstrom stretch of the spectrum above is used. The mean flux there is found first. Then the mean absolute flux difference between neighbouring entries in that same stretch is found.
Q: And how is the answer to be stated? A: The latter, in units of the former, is 0.07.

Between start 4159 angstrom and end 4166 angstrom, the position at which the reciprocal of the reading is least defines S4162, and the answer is 4164.0 angstrom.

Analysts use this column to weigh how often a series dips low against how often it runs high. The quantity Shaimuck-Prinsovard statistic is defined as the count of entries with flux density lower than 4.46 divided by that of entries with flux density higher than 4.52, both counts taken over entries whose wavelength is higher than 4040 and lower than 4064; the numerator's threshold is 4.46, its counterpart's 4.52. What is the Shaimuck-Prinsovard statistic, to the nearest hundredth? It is 1.80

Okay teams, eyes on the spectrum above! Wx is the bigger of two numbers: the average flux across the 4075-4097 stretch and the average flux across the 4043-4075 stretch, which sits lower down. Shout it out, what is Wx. 4.80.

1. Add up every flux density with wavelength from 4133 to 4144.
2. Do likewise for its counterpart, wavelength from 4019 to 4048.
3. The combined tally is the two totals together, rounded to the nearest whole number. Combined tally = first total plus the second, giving 122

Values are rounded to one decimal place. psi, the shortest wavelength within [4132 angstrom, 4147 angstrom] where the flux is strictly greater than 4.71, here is 4134.0 angstrom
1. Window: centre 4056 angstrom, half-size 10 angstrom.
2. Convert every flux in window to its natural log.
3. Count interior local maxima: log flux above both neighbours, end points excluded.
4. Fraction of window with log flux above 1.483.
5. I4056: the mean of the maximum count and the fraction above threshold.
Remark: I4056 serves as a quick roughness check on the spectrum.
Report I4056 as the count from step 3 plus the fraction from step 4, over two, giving 1.3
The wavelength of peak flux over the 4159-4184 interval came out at 4164.0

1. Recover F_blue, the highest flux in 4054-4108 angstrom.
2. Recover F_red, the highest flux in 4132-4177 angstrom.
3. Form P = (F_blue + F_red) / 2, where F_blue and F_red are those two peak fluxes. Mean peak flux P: 5.18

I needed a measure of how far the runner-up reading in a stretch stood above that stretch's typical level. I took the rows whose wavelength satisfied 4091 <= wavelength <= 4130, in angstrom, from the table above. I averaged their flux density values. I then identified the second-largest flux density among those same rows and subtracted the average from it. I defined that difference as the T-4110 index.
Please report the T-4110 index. 0.44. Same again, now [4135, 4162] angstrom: 0.40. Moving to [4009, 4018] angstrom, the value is 0.21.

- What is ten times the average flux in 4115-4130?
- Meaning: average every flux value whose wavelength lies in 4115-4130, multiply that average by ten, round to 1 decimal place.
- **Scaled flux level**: 47.3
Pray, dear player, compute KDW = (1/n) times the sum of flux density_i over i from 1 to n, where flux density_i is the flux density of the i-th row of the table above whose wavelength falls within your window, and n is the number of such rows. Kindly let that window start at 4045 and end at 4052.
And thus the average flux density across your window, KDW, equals 4.6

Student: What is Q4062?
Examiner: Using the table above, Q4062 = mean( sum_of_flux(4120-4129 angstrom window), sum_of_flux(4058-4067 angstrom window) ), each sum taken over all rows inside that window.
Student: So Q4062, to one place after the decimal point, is 26.3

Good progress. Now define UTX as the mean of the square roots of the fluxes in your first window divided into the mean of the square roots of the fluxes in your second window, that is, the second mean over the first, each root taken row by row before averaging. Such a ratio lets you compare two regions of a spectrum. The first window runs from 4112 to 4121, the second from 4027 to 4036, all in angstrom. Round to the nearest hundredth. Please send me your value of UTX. 0.97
